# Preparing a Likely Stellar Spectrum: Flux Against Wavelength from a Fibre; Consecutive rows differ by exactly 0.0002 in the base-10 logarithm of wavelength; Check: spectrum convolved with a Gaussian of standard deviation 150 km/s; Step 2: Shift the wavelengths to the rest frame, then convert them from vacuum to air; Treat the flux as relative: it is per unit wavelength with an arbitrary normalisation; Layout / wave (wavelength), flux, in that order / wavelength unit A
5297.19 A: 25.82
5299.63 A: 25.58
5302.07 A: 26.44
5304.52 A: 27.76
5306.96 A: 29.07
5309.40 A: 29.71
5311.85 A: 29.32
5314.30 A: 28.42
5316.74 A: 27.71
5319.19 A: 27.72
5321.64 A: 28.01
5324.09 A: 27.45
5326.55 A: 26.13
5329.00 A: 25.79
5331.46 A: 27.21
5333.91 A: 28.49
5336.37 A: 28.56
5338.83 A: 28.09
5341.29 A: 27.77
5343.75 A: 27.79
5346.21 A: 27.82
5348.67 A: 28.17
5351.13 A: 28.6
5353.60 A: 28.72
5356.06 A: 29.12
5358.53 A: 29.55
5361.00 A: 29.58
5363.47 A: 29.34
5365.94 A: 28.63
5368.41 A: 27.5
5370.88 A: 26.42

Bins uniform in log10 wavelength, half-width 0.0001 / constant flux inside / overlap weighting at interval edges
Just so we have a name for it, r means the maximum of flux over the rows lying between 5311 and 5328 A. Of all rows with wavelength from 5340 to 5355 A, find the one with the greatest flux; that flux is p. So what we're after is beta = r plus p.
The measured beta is 58.0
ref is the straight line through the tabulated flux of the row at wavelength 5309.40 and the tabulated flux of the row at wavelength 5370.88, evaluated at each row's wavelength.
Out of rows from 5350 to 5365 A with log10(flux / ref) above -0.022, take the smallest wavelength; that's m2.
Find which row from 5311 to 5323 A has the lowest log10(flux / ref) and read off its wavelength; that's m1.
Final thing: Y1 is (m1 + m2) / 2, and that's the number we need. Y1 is 5333.9 A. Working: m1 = 5316.74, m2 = 5351.13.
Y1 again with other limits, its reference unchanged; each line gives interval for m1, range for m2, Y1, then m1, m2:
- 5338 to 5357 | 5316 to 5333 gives 5331.5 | 5341.29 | 5321.64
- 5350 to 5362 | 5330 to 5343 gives 5341.3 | 5351.13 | 5331.46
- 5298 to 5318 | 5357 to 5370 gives 5329.1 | 5299.63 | 5358.53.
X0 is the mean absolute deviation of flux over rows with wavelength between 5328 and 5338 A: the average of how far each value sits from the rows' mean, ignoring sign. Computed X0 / 1.01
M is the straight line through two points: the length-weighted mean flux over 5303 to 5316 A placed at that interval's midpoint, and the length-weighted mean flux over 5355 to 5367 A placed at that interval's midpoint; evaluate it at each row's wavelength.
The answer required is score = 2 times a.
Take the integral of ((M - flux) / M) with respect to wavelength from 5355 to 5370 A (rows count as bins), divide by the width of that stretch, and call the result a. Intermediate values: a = 0.01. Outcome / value 0.03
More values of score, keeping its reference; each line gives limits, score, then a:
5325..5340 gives 0.11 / 0.06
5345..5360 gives 0.03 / 0.02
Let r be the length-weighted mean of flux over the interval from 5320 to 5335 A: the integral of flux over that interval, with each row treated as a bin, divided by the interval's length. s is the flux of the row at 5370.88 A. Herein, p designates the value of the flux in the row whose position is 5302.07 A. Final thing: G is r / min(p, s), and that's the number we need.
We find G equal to 1.029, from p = 26.44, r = 27.18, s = 26.42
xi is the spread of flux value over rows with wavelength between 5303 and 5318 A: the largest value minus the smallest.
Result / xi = 2.0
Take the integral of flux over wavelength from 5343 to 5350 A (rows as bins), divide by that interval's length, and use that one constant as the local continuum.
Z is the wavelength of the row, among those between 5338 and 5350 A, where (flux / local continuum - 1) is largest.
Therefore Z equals 5348.67 A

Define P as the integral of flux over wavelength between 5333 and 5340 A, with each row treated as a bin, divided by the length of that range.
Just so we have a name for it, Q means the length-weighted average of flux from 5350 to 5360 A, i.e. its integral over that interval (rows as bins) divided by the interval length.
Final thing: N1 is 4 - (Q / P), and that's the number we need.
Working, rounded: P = 28.4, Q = 29.0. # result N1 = 2.98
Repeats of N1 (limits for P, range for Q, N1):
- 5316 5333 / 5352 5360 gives 2.93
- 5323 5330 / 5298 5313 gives 2.94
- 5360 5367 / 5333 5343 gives 3.03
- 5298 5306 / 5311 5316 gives 2.92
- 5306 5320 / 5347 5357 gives 3.00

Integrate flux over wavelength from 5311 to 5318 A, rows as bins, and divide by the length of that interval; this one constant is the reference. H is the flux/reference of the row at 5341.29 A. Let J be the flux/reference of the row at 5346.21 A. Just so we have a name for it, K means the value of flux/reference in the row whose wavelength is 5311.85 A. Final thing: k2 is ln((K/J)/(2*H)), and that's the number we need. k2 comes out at -0.62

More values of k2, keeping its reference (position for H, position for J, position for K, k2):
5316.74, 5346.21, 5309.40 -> -0.60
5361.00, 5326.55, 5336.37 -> -0.64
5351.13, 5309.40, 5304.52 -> -0.77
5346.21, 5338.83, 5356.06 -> -0.63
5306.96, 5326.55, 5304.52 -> -0.65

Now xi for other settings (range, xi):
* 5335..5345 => 0.8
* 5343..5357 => 1.3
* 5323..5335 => 2.7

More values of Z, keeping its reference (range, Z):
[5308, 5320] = 5309.40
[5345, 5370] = 5361.00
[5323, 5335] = 5333.91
